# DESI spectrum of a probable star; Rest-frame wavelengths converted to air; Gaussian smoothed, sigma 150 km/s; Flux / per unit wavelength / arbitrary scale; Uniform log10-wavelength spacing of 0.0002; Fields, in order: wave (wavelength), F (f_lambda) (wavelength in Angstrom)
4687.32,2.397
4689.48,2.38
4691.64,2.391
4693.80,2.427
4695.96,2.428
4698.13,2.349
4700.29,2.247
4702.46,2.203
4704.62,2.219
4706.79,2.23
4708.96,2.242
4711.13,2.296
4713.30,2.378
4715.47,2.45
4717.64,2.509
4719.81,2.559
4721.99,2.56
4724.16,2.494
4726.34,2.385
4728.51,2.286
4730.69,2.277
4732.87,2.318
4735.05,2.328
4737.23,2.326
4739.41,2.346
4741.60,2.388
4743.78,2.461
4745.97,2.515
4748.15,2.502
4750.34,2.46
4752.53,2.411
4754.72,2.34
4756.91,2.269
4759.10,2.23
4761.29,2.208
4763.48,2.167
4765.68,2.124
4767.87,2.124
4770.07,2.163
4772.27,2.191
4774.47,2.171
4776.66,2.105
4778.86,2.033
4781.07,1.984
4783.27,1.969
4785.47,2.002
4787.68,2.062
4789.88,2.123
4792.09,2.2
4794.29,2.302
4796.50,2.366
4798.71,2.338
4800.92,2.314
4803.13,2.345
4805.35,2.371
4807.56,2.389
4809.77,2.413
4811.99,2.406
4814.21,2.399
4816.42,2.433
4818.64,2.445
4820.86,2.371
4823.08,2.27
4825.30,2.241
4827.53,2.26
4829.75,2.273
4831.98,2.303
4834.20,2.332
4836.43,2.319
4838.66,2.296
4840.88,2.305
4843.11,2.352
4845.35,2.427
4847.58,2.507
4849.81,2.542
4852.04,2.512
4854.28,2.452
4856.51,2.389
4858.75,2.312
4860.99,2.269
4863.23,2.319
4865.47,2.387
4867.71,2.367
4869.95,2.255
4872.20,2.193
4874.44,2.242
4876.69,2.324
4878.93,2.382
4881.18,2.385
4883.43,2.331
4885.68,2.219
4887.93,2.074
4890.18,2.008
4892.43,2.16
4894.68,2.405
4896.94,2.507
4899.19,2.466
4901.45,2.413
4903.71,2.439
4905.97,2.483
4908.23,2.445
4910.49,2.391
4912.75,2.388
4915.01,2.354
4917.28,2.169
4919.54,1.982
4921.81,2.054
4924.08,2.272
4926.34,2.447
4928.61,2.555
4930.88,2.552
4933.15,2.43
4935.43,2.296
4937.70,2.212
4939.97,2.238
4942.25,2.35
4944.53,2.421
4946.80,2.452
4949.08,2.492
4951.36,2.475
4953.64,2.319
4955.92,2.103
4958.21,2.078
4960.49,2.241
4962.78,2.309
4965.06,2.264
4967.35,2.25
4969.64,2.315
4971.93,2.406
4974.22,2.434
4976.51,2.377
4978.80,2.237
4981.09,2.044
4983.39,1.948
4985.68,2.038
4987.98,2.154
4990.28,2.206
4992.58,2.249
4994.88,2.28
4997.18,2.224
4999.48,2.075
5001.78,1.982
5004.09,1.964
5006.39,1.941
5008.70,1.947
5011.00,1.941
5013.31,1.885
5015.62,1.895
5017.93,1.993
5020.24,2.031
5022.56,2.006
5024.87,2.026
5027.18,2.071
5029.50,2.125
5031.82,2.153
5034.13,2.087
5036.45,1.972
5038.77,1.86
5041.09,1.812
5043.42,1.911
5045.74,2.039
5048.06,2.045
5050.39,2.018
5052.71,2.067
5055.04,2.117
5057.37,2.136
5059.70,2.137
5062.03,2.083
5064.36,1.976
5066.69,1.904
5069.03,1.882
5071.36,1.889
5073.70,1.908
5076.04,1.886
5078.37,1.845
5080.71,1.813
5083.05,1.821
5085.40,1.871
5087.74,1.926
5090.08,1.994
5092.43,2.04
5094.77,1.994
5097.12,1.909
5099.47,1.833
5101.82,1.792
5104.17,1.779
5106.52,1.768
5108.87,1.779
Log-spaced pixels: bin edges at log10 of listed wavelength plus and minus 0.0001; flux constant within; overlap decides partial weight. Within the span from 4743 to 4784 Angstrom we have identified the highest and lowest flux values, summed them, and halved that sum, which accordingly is 2.24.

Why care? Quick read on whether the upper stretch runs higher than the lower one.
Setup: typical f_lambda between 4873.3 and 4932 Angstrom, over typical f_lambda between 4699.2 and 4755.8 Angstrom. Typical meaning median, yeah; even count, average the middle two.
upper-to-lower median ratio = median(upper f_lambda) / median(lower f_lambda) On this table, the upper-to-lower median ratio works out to 1.01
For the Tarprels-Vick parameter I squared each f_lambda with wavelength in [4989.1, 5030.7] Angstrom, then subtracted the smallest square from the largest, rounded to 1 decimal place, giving 1.6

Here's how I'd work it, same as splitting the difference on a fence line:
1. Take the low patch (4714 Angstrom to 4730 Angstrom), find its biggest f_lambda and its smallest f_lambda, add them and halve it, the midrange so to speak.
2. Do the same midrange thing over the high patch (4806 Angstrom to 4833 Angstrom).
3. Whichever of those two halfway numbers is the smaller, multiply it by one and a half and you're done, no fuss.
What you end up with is 3.5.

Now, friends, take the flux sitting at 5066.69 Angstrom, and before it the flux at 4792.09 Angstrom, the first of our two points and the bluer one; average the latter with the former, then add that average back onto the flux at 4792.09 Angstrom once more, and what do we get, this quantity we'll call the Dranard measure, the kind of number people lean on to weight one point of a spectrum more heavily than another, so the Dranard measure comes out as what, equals 4.3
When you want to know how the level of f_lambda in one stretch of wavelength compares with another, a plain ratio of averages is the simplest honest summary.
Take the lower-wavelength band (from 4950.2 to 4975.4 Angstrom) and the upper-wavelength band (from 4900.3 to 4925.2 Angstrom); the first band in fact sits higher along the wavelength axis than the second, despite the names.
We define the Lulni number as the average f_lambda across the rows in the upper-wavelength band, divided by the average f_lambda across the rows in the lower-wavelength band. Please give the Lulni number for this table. 1.01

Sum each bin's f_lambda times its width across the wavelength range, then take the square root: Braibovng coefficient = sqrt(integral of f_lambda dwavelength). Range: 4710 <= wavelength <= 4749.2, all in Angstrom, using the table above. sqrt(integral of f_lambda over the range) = 9.72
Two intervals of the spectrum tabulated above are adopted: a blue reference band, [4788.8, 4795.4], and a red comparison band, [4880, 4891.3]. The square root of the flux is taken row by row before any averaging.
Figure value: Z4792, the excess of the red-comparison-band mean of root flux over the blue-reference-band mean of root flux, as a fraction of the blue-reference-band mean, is -0.002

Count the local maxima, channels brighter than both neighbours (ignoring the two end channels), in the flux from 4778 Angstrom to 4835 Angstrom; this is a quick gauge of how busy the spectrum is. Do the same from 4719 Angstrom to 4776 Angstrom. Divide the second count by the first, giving 1.3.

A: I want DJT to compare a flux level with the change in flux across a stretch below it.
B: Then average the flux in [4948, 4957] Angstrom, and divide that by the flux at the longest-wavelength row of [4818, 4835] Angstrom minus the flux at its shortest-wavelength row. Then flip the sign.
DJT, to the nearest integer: 21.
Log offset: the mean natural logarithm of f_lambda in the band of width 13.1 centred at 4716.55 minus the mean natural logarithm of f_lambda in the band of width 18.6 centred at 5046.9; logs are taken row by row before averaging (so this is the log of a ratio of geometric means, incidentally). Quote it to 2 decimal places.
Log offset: 0.22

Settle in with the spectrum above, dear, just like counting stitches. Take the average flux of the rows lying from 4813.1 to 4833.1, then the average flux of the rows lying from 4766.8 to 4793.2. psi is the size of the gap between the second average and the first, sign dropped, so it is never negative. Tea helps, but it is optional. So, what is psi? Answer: 0.24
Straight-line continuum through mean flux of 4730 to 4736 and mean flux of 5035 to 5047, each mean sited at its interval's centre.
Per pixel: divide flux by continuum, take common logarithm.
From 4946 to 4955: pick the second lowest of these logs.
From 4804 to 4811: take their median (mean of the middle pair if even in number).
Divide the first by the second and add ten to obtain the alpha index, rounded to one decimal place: 12.4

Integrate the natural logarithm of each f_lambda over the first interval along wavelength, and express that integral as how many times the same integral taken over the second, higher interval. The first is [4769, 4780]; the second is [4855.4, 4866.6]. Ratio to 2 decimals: 0.88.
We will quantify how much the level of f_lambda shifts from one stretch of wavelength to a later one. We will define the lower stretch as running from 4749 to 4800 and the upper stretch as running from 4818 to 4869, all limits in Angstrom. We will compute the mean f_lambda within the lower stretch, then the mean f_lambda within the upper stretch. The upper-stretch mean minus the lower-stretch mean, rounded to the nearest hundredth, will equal 0.17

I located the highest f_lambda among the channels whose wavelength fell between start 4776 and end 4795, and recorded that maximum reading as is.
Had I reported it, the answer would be 2.302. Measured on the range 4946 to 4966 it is 2.492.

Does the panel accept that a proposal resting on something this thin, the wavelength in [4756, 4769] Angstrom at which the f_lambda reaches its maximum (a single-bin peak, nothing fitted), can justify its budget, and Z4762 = 4756.91 Angstrom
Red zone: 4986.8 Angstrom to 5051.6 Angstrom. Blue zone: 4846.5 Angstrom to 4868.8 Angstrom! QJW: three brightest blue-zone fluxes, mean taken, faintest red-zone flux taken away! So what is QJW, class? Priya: 0.71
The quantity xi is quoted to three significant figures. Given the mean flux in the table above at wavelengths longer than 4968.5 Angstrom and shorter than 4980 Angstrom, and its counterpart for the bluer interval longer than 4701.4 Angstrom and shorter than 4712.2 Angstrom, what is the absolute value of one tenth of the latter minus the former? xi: 2.13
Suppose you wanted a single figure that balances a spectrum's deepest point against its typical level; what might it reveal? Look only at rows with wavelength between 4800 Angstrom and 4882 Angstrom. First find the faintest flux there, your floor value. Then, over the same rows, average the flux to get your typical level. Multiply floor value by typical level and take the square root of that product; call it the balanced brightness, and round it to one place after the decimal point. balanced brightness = 2.3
